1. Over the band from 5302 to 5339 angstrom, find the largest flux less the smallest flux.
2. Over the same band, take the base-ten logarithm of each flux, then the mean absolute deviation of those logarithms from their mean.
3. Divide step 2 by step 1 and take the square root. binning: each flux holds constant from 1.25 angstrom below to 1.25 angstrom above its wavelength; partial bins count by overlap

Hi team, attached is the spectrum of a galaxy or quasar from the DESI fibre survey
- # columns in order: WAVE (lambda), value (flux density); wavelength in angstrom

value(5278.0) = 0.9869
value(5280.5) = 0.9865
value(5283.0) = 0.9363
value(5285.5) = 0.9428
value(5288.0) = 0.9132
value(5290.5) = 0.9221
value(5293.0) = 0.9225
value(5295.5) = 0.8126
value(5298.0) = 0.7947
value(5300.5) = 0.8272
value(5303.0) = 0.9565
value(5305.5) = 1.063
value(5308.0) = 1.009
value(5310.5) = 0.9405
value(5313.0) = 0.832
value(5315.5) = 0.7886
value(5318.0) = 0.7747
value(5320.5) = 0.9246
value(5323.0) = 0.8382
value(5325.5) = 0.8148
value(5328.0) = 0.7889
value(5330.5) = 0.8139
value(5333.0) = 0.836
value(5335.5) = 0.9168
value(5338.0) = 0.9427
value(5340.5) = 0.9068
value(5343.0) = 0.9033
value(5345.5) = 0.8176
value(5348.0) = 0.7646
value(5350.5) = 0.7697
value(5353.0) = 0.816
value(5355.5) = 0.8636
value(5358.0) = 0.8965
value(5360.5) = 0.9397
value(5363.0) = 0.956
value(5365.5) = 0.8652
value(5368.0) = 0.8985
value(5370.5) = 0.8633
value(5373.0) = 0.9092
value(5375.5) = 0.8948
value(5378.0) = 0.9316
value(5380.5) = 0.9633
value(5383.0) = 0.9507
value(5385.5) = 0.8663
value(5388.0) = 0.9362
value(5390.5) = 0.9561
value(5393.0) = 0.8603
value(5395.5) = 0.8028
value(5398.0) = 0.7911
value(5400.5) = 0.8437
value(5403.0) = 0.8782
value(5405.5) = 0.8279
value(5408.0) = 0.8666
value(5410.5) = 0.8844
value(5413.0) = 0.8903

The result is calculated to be 0.360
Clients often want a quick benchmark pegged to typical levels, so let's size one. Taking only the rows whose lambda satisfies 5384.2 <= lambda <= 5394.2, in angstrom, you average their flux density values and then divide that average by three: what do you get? 0.302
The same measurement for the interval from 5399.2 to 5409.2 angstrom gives 0.285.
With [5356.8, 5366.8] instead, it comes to 0.305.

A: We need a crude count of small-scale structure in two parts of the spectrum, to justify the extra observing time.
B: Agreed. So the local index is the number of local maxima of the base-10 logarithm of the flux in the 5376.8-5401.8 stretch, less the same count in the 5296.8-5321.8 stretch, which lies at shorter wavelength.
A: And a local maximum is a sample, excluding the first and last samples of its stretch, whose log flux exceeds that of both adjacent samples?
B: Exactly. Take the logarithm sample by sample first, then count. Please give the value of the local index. 1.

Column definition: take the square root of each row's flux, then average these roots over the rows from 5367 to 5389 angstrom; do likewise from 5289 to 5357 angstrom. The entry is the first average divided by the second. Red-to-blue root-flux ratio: 1.028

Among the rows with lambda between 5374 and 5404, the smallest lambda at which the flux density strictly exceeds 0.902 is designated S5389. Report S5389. 5378.0 angstrom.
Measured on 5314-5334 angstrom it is 5320.5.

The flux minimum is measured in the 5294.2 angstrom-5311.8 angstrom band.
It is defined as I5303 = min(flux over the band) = 0.7947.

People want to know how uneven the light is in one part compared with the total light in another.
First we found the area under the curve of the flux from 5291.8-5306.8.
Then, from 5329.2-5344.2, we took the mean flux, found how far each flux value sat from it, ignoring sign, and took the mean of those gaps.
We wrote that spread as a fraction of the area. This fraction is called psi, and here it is 0.0031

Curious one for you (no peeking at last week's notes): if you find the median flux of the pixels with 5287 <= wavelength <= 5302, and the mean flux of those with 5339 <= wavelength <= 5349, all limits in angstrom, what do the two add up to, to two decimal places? 1.72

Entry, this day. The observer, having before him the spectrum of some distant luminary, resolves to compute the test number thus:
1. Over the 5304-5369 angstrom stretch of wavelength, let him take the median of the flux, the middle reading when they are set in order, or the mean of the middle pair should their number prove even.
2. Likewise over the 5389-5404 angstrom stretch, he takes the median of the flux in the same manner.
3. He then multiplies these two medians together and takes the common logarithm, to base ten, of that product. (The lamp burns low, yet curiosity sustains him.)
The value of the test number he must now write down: -0.133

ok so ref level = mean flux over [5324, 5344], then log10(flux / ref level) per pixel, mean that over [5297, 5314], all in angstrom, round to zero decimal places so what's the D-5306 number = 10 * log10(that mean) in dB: -16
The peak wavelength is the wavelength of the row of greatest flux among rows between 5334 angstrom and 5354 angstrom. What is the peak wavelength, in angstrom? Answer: 5338.0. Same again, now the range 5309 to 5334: 5310.5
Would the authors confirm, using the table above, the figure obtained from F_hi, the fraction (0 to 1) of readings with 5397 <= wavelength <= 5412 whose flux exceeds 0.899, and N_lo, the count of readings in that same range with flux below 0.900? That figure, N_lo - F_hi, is 6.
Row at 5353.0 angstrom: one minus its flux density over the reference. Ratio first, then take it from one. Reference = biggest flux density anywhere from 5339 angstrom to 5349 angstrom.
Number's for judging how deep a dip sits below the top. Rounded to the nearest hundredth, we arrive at 0.10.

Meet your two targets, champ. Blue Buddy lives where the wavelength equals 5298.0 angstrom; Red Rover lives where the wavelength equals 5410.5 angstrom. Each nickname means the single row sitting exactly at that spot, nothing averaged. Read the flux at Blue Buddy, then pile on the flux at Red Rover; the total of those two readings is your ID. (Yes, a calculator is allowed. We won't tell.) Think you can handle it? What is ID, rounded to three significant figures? 1.68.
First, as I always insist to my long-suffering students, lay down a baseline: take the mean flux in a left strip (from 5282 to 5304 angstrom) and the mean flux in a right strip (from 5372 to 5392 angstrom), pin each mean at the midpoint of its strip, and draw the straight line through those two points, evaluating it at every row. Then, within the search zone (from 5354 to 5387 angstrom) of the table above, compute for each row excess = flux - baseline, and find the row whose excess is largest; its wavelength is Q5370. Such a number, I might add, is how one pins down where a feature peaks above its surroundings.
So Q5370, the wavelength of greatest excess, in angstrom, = 5380.5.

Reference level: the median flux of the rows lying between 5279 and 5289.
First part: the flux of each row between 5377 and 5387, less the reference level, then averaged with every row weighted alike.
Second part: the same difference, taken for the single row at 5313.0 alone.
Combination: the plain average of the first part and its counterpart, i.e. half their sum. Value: -0.060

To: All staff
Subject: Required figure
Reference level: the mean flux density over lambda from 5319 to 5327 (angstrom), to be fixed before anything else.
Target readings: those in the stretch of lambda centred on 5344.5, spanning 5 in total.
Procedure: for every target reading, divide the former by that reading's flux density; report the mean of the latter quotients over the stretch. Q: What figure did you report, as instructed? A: 1.00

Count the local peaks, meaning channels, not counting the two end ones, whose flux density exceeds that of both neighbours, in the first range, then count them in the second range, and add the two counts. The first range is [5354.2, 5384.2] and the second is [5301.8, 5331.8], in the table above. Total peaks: 6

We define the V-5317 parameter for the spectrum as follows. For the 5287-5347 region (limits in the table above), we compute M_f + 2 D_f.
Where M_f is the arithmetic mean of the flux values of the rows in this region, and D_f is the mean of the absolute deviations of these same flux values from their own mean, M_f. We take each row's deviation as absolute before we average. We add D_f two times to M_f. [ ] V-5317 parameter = 1.01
